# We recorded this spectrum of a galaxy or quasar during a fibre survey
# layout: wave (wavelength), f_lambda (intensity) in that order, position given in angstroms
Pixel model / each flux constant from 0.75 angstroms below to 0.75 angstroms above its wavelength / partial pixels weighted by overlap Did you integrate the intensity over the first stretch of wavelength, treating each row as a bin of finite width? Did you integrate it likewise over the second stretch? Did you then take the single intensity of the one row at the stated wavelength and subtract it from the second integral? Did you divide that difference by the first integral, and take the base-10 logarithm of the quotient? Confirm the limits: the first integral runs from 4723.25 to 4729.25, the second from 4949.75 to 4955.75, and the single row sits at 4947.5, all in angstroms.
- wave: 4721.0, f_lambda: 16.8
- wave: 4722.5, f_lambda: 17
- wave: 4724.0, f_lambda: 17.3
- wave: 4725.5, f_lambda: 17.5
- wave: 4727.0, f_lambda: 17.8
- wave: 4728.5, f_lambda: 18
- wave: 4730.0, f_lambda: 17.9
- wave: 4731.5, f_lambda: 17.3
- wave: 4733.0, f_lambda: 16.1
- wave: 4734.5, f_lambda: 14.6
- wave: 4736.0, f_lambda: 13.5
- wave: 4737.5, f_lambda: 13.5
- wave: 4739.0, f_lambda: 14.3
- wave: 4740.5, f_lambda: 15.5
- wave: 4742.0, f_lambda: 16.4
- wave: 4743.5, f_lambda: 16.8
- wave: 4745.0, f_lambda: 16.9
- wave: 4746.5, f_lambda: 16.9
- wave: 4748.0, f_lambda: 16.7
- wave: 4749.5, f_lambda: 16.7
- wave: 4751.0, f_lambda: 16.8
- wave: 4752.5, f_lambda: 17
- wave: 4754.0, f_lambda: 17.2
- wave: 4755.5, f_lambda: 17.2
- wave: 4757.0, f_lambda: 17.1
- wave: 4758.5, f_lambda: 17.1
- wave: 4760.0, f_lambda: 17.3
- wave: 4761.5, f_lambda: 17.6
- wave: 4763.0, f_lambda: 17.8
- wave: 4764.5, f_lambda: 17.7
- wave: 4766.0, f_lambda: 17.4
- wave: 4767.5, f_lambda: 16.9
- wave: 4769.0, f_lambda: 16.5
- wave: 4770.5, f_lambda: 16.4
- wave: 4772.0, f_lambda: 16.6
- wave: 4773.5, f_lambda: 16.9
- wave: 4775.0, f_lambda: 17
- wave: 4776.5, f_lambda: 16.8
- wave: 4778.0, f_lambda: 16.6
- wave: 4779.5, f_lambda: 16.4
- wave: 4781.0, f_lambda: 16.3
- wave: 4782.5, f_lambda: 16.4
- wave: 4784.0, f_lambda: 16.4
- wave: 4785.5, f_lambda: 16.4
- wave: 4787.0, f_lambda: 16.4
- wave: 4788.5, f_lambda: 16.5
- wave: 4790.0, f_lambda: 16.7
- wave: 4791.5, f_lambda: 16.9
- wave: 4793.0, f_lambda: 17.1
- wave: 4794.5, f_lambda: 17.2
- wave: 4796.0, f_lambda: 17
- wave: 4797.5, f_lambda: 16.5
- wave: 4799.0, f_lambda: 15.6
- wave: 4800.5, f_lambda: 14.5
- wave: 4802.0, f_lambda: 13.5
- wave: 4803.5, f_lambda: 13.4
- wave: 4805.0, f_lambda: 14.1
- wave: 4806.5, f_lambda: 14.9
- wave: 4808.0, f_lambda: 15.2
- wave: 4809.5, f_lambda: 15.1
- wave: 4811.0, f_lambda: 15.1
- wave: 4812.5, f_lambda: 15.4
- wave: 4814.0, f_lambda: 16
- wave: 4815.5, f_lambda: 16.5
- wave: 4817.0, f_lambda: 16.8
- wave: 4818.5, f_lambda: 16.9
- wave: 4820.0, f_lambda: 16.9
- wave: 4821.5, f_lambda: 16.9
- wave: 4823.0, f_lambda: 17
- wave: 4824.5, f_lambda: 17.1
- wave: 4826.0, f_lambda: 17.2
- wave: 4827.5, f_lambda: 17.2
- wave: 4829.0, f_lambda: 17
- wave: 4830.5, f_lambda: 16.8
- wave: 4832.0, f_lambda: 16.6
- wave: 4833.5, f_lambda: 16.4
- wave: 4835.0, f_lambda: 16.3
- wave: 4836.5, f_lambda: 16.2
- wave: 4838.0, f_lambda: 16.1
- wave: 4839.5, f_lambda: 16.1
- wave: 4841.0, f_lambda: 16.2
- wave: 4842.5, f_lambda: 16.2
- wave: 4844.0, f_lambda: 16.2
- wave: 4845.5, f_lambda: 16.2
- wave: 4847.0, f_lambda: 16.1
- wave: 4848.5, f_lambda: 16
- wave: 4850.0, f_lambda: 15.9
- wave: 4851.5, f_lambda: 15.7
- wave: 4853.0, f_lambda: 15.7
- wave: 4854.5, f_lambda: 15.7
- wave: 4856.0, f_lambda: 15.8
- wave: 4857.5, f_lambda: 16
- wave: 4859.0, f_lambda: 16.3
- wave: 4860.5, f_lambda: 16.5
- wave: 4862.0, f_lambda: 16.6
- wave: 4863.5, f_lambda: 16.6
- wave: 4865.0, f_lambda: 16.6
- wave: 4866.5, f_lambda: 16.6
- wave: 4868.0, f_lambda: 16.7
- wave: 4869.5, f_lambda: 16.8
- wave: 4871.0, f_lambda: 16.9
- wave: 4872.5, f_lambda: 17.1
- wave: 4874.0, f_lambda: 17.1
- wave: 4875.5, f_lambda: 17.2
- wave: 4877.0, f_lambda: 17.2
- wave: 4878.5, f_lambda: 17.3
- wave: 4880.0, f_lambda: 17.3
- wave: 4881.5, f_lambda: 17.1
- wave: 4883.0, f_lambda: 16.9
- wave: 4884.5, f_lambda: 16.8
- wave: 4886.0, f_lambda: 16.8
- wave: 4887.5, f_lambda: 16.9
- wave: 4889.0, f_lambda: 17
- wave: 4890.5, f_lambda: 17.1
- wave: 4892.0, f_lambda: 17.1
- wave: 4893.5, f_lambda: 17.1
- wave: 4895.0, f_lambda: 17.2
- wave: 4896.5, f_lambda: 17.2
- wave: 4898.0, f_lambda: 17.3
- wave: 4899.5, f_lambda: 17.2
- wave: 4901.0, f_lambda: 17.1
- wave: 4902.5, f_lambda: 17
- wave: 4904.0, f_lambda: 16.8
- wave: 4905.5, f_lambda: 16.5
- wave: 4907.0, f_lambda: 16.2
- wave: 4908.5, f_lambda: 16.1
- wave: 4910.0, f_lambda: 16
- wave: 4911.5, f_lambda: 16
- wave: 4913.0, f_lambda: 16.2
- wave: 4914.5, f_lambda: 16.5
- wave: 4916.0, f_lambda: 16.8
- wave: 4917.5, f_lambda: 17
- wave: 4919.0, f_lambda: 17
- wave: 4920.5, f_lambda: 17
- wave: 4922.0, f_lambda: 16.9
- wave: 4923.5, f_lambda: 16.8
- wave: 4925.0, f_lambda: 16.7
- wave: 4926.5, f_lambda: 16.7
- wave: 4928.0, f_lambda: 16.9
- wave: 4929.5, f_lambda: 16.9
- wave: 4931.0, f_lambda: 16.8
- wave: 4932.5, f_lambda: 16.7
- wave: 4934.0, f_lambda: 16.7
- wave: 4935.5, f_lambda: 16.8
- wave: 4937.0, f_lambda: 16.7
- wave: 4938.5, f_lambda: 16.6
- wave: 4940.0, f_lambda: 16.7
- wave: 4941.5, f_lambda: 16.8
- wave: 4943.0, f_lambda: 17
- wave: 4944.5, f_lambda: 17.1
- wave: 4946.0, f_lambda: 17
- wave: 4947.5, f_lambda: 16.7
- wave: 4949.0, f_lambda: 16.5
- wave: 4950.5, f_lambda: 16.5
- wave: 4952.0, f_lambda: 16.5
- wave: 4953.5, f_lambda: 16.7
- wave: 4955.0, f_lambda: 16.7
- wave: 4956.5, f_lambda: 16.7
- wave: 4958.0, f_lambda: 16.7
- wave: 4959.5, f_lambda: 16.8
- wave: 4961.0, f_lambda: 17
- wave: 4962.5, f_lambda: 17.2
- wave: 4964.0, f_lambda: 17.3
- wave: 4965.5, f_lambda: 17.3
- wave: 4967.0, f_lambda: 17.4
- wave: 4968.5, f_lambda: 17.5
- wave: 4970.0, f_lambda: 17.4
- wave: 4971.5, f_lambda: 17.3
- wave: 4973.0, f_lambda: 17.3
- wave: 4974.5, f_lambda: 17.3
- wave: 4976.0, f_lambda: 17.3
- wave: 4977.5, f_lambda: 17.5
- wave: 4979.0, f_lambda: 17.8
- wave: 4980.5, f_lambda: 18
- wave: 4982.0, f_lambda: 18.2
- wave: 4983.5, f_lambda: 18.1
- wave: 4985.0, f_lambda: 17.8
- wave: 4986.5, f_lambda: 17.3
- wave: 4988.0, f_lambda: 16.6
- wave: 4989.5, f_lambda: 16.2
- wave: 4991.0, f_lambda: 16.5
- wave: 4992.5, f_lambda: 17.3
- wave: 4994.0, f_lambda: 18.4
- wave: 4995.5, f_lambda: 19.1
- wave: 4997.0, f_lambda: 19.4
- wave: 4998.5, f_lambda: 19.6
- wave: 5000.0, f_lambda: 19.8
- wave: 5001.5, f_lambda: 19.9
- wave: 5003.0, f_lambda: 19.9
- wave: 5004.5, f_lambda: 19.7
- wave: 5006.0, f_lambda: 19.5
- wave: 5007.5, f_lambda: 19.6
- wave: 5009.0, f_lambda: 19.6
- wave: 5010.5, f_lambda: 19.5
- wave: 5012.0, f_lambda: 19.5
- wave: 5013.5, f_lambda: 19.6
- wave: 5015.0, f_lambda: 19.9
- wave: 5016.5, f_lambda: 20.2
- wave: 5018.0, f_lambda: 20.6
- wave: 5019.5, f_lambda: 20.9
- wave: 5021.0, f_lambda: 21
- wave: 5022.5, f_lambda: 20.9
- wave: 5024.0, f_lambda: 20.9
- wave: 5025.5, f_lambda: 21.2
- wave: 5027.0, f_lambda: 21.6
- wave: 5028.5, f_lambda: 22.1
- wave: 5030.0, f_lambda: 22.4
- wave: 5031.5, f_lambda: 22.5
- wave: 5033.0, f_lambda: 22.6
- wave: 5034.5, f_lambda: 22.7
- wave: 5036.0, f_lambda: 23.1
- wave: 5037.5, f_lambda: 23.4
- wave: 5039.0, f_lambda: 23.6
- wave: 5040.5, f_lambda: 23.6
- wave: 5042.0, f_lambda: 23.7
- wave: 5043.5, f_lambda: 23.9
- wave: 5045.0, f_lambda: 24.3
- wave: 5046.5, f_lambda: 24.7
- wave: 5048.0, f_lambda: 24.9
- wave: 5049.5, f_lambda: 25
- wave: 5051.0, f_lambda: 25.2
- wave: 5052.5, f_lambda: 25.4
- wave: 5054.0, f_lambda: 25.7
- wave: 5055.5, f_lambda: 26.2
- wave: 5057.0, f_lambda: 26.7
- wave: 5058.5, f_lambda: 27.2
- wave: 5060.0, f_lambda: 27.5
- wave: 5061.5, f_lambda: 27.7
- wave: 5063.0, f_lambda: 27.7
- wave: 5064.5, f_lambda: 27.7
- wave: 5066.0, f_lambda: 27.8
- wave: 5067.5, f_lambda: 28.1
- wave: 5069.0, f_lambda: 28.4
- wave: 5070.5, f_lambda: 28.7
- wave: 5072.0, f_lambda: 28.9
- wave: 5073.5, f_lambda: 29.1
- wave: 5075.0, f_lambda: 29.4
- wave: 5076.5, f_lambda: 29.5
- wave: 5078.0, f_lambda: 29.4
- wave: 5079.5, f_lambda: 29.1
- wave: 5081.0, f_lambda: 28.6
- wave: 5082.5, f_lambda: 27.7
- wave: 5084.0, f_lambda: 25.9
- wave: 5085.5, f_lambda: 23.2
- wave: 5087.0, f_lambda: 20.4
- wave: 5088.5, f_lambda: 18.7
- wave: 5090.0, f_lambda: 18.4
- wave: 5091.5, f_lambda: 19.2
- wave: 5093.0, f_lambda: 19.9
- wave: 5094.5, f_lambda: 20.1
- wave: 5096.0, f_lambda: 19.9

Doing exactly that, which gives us -0.11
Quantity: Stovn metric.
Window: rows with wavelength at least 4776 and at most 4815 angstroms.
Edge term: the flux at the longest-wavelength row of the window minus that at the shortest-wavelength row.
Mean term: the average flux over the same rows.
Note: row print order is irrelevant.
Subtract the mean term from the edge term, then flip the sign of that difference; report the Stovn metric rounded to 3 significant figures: 16.7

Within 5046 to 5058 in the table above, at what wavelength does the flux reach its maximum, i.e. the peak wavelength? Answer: 5057.0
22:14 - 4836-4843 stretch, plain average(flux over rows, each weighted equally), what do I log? 16.2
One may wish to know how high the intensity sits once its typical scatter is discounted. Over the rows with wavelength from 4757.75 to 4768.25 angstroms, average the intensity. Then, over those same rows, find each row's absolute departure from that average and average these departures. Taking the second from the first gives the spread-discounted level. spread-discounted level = 17.1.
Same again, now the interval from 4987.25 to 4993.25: 16.3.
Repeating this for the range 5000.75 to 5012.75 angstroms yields 19.5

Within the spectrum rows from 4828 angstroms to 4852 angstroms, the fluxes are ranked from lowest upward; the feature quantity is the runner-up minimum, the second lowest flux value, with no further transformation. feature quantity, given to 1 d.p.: 15.9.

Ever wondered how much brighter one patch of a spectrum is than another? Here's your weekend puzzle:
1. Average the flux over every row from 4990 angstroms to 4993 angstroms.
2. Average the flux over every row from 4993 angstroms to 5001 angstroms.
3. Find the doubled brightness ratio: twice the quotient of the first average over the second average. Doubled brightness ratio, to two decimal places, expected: 1.75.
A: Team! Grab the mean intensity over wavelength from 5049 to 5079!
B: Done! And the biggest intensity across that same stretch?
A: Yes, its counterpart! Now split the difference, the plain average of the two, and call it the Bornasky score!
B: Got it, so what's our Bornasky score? 28.5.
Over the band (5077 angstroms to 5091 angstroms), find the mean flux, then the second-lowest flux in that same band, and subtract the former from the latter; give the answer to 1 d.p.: -5.9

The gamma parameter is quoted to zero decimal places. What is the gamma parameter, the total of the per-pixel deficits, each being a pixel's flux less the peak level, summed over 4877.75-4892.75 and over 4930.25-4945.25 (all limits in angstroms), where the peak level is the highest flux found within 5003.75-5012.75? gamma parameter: -56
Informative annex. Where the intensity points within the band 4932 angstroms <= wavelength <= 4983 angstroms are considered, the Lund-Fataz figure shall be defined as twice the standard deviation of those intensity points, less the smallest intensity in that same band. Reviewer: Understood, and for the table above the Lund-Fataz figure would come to -15.6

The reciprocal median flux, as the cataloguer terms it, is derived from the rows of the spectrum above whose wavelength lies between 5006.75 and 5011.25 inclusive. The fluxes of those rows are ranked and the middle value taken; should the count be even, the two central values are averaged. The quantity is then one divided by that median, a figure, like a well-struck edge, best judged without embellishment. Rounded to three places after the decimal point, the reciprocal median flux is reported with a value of 0.051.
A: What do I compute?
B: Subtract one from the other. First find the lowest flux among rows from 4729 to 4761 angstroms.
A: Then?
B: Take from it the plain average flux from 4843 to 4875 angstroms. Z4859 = -2.8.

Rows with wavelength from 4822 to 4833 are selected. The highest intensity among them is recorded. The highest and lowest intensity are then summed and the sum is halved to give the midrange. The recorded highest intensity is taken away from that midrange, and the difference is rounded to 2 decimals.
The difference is -0.30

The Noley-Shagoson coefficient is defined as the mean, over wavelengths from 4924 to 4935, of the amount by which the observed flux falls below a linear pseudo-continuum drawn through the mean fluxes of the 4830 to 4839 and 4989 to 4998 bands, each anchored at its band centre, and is 0.5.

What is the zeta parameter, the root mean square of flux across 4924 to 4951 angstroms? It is 16.8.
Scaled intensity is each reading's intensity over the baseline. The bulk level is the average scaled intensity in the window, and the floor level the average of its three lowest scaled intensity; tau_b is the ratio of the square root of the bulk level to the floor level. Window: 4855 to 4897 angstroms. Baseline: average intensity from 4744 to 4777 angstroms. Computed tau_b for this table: 1.06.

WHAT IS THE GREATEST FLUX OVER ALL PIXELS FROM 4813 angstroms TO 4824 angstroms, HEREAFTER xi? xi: 17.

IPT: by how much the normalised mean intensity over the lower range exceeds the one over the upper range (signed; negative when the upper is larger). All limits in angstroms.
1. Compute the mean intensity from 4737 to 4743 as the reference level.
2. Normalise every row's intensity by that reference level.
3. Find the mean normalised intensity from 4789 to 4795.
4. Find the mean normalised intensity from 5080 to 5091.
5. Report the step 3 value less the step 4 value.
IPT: -0.42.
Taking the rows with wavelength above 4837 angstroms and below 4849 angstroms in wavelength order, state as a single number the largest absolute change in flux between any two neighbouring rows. 0.10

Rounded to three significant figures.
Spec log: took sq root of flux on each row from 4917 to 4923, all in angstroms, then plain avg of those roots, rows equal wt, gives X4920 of 4.12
